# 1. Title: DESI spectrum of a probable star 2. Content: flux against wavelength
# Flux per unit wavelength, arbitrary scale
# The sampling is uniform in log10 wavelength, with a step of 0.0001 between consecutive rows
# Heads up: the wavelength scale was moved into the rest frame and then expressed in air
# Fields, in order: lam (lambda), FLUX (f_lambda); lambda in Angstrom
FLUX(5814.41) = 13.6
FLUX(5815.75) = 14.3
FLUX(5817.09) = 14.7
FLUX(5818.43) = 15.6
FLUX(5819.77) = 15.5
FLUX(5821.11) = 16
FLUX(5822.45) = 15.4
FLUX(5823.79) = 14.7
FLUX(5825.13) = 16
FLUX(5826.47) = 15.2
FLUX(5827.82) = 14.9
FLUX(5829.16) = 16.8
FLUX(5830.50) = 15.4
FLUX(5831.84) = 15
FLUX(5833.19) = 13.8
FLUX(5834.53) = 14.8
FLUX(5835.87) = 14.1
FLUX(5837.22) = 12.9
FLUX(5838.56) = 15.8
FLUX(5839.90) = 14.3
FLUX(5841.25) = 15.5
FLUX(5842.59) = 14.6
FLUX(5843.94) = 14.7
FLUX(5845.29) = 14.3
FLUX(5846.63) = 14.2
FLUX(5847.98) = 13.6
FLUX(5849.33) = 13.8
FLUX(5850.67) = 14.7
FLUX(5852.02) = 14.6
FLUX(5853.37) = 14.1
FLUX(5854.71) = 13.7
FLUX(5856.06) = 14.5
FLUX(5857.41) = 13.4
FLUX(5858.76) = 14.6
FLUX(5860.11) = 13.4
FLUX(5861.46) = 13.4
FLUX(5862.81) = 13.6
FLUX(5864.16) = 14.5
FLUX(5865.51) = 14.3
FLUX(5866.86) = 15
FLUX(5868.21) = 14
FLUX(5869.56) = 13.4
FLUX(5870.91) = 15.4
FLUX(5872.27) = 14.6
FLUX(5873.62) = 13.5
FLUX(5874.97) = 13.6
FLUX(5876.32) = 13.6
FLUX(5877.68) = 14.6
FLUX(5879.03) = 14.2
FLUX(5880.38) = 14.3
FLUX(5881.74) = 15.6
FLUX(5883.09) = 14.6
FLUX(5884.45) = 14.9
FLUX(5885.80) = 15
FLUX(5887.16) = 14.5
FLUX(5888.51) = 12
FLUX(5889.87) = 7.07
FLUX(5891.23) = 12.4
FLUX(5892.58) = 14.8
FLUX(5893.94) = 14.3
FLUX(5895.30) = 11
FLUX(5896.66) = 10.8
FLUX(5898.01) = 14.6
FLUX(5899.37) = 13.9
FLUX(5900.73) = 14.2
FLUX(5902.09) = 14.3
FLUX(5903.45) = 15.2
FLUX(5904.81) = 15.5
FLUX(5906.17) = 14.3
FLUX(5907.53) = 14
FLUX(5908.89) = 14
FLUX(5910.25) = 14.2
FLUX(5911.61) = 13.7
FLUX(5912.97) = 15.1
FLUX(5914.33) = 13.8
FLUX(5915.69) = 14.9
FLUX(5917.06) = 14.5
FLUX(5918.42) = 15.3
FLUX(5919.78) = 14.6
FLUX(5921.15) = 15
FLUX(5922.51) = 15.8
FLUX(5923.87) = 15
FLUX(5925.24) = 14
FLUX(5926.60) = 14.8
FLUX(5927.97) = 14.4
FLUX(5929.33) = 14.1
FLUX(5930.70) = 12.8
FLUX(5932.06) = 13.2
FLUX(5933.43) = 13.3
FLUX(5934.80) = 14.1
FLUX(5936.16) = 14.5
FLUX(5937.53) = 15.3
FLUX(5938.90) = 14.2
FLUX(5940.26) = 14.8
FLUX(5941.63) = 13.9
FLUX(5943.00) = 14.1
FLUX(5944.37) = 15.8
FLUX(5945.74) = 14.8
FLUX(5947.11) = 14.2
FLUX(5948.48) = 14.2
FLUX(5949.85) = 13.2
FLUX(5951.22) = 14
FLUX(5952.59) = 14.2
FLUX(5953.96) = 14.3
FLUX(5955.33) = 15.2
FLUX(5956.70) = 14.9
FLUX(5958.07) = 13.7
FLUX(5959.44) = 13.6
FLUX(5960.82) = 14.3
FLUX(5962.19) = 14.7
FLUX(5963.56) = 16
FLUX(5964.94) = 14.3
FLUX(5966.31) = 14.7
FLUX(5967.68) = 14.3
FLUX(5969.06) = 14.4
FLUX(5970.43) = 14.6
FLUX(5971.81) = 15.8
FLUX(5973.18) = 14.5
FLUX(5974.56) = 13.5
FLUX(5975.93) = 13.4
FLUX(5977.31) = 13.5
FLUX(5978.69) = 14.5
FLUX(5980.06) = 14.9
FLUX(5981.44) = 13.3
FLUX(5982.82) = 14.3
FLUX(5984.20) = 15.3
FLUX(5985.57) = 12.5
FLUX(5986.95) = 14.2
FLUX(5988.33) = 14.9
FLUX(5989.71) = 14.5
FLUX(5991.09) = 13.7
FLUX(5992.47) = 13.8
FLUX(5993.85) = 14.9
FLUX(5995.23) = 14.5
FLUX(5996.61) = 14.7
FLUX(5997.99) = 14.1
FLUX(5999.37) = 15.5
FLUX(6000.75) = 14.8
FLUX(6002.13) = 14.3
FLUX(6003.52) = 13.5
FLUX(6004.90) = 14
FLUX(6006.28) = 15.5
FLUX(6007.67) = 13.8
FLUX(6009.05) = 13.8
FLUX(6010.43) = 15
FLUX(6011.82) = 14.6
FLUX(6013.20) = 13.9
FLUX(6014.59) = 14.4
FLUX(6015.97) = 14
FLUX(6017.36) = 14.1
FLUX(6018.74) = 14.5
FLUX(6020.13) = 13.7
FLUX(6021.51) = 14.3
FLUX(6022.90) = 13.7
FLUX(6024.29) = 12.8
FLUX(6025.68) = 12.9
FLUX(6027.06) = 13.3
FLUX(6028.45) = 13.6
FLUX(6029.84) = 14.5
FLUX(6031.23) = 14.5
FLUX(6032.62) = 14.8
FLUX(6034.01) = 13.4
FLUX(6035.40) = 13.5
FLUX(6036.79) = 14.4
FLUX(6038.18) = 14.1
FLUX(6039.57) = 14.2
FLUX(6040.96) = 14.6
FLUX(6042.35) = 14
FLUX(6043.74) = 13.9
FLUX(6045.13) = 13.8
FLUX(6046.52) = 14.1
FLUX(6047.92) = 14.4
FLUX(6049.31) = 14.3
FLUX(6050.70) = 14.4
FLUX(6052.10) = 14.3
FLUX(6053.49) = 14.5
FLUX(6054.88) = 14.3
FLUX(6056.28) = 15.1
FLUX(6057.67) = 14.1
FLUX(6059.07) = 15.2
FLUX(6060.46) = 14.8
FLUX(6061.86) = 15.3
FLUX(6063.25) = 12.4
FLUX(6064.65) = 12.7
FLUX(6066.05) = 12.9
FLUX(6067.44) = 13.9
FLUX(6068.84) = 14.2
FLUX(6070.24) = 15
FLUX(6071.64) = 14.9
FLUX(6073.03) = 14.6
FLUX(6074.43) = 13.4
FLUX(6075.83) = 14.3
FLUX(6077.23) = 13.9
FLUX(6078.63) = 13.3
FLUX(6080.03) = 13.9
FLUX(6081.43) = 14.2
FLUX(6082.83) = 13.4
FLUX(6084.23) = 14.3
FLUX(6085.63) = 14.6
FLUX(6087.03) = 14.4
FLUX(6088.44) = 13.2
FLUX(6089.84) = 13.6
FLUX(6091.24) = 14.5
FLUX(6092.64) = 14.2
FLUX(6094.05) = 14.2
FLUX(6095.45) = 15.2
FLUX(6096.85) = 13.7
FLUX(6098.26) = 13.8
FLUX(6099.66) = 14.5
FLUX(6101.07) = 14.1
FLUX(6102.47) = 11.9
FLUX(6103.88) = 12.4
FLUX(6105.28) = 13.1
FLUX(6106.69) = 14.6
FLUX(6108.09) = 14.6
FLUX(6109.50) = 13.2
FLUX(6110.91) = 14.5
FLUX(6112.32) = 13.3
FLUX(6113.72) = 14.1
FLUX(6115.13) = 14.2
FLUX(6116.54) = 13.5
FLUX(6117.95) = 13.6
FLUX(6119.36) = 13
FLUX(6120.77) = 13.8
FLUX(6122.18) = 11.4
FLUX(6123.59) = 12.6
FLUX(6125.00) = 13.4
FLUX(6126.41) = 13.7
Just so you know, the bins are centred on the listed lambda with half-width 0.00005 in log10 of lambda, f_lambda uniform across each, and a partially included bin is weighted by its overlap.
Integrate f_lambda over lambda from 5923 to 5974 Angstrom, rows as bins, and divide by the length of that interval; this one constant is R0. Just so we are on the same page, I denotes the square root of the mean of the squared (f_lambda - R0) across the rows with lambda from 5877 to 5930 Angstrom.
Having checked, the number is 1.59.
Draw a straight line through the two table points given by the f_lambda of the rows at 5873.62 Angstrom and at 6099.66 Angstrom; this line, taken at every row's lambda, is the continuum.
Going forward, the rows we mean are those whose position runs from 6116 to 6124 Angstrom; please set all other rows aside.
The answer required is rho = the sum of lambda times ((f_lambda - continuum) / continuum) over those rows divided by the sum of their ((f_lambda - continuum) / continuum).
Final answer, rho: 6120.8 Angstrom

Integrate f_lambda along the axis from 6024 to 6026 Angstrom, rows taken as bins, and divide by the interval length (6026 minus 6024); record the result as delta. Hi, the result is 12.83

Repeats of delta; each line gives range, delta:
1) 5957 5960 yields 13.83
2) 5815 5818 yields 14.55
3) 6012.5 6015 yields 14.12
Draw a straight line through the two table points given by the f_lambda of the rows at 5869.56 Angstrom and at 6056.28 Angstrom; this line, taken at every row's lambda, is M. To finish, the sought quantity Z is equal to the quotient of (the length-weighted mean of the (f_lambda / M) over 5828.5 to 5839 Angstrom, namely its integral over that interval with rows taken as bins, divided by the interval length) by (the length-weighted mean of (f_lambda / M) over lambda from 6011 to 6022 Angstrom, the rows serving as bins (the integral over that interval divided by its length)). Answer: 1.18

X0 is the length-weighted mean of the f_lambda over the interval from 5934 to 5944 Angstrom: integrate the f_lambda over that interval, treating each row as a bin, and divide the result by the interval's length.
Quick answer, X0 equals 14.4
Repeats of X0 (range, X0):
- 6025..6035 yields 13.8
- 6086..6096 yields 14.2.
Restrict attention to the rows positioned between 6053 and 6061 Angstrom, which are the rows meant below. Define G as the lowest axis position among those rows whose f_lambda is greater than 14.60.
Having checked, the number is 6056.28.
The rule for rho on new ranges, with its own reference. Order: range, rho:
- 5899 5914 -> 5906.0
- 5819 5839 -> 5827.6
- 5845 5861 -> 5851.9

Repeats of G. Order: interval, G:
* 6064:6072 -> 6070.24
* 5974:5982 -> 5980.06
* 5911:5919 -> 5912.97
